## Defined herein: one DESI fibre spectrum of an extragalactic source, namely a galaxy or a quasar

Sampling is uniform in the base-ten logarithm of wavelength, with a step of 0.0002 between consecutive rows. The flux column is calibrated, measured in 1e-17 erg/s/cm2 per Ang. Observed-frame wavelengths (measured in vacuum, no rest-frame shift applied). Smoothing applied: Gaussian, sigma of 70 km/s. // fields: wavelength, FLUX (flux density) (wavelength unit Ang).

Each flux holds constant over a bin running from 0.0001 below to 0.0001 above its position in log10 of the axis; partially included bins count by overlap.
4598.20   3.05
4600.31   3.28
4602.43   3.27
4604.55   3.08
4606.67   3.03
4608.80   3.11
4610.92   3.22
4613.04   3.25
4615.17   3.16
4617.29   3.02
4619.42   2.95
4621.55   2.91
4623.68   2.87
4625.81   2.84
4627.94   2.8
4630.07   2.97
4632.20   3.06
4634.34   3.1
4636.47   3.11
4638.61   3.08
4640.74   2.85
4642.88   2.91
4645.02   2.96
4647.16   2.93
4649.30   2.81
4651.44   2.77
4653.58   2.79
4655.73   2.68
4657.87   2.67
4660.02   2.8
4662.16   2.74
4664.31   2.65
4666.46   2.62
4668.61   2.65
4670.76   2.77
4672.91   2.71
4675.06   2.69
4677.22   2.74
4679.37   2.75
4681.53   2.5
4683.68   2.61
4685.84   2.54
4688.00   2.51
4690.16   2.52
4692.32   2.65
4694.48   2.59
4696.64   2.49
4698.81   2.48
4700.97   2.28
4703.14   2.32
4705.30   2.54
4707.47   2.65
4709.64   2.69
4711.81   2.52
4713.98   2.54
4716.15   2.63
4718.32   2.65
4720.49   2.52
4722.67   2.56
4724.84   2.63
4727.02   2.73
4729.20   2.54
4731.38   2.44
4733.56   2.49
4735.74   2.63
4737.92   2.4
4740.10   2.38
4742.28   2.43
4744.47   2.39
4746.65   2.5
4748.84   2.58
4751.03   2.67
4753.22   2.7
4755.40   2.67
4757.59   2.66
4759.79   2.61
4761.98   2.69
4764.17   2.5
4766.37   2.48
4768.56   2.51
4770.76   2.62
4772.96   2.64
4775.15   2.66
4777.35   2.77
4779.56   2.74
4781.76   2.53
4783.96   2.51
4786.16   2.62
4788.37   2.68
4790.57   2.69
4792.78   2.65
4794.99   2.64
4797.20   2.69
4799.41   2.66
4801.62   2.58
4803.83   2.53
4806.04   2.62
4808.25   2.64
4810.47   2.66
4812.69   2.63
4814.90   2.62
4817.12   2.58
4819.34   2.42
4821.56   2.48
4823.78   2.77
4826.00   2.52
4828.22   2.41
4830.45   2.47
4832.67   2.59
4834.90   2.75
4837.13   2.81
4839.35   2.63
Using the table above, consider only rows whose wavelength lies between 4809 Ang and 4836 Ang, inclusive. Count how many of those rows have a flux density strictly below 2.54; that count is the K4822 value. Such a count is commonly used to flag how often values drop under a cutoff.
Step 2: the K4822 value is 5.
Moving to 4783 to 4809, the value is 2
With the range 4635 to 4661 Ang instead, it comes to 0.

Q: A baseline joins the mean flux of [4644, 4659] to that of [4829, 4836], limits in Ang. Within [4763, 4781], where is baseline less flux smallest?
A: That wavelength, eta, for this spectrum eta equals 4777.35 Ang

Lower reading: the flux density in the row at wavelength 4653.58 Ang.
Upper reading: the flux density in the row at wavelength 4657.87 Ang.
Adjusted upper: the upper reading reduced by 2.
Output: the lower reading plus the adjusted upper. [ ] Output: 3.46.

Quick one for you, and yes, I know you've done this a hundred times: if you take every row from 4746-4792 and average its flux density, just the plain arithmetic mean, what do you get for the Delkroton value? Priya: 2.62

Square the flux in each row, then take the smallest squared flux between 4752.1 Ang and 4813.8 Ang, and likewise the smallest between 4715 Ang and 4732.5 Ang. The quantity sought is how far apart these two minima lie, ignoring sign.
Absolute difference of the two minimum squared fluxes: 0.2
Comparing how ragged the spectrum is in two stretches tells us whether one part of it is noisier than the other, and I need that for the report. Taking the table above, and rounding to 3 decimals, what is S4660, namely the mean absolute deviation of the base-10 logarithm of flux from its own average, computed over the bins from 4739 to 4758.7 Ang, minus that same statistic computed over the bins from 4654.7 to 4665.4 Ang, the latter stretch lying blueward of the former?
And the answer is 0.012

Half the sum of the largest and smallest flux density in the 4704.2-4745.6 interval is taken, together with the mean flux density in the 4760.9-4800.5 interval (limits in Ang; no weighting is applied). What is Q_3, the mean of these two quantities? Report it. 2.59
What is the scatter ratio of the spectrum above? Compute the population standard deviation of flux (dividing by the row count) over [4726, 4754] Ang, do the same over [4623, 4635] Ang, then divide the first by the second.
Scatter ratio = 1.1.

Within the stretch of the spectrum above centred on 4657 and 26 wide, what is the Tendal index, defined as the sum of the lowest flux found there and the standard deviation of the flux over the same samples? 2.73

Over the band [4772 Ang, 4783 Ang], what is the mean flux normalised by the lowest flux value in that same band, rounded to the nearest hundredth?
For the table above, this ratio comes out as 1.05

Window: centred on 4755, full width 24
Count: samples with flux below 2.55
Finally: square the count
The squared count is 16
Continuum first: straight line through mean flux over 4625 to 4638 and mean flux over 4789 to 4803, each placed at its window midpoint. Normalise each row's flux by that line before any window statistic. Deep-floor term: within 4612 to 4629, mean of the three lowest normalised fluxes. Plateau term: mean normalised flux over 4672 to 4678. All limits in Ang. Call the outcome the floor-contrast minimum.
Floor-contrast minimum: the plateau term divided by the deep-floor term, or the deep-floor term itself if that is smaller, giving 0.95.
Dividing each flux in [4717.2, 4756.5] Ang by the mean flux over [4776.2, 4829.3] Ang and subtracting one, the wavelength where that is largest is 4727.02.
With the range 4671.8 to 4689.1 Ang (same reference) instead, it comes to 4679.37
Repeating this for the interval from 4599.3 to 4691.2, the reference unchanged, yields 4600.31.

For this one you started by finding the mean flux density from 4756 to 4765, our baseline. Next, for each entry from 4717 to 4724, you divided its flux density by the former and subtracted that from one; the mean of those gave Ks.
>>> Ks 0.015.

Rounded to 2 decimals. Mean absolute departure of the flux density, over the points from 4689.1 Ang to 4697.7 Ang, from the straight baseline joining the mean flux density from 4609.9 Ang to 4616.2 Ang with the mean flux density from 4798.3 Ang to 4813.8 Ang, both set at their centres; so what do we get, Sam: 0.40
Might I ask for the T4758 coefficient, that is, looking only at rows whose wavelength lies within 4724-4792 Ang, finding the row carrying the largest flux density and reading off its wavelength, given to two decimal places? 4777.35 Ang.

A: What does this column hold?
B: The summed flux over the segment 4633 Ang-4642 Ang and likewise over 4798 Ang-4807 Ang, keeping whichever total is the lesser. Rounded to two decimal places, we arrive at 10.39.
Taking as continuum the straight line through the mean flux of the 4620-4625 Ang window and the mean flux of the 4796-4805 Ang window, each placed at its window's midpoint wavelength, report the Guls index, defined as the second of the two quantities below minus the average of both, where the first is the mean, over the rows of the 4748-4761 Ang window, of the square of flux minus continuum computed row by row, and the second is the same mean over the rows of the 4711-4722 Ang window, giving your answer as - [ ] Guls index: 0.015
